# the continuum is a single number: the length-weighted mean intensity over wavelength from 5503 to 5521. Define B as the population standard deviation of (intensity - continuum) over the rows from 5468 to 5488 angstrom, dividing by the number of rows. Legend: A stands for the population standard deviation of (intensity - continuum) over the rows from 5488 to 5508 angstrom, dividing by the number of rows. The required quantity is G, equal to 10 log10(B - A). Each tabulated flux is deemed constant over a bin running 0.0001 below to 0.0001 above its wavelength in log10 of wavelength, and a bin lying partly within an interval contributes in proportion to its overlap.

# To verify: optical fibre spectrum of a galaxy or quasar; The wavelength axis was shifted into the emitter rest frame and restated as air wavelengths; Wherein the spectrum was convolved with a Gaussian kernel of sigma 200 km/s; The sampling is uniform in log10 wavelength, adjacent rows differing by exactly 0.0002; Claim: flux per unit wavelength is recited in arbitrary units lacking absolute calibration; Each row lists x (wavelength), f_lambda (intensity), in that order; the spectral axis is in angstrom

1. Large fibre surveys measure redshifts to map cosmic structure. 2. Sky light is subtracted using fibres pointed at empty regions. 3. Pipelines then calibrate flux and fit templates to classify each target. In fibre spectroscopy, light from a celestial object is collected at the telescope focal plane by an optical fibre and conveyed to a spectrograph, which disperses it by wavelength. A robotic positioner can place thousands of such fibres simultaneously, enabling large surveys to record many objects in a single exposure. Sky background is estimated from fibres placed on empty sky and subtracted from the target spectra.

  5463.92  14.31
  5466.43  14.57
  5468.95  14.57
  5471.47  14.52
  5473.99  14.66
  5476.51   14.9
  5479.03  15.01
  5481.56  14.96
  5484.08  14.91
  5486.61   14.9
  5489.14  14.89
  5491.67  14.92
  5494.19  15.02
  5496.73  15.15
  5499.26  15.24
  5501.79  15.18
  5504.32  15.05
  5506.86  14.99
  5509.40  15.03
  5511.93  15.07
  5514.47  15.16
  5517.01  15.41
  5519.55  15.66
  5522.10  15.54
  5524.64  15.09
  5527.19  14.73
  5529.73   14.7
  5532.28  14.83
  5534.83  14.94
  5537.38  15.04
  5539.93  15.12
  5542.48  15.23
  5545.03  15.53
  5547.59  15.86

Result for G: -12.2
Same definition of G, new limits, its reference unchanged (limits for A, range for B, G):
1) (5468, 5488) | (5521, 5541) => -11.2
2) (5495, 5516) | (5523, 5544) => -10.0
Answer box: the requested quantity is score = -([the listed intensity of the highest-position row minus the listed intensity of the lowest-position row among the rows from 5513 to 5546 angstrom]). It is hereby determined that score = -0.37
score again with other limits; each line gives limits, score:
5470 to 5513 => -0.55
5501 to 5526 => 0.09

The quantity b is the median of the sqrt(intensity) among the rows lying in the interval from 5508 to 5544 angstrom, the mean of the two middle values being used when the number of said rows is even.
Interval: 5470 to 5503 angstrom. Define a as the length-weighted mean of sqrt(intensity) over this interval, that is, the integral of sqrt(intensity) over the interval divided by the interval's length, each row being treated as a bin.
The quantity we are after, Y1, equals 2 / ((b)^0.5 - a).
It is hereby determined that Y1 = -1.06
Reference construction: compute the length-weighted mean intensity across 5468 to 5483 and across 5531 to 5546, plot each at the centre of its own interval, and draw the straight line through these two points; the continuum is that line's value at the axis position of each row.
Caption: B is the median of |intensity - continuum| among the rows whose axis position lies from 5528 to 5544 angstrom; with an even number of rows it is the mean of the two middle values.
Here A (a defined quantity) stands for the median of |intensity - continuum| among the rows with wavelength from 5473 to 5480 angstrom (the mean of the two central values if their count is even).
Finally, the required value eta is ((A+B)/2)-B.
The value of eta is 0.00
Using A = 0.12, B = 0.125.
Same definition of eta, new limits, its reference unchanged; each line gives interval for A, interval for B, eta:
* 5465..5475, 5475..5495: 0.03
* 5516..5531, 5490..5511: 0.13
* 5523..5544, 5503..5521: 0.00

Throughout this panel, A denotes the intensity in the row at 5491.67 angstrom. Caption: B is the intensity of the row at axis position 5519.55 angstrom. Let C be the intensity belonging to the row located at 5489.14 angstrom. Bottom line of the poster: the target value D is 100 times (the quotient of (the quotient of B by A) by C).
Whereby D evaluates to 7.0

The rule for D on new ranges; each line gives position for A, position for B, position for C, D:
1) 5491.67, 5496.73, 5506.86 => 6.8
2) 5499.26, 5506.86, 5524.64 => 6.5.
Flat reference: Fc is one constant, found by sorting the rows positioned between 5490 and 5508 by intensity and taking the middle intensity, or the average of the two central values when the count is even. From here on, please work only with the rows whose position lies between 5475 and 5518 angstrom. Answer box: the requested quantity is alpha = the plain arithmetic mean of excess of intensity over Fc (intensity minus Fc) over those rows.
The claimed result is -0.004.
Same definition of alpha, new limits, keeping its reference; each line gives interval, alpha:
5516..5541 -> 0.056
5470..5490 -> -0.206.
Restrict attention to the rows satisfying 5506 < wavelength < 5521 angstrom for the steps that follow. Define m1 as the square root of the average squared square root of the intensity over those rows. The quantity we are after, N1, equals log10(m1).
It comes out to 0.591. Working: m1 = 3.901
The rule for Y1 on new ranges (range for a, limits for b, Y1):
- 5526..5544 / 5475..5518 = -1.05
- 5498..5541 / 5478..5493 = -1.04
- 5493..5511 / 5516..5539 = -1.04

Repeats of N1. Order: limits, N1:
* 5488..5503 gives 0.589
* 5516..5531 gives 0.591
